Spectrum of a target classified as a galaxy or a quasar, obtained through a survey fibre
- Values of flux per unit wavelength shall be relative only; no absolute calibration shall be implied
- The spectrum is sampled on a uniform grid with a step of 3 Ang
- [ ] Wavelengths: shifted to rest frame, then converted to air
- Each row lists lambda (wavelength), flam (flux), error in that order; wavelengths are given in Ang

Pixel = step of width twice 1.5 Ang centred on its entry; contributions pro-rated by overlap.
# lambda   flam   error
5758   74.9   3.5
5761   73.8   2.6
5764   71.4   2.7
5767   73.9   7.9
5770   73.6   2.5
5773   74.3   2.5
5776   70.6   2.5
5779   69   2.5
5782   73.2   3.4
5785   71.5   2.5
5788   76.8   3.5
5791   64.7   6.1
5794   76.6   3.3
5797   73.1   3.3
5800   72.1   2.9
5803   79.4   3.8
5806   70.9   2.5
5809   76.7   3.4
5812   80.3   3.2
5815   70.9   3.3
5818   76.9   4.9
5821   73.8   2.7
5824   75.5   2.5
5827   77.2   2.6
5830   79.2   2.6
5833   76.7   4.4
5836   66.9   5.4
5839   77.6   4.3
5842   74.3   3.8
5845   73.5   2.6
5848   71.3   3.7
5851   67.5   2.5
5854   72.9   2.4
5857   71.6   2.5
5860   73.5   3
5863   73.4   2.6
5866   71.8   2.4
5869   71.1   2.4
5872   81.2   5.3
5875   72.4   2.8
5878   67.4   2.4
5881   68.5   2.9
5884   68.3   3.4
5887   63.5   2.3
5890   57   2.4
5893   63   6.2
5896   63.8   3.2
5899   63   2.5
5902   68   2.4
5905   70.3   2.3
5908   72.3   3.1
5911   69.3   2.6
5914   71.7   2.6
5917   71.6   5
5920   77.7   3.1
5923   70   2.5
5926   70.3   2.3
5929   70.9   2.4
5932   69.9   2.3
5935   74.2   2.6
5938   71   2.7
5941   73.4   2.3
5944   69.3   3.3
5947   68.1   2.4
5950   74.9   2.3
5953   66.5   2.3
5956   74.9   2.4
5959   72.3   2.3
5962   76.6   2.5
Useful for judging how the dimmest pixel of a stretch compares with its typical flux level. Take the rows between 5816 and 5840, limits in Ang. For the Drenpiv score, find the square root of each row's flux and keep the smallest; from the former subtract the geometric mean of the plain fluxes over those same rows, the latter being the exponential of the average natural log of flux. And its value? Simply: -67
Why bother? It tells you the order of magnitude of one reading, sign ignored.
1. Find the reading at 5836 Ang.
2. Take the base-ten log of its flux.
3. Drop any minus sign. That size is 1.83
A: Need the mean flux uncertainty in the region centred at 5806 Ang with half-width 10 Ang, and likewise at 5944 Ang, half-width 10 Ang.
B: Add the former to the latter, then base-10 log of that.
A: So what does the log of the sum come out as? 0.760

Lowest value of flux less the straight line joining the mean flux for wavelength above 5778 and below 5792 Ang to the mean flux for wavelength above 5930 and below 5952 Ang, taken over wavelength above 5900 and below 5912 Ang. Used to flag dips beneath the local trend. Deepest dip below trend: -3.4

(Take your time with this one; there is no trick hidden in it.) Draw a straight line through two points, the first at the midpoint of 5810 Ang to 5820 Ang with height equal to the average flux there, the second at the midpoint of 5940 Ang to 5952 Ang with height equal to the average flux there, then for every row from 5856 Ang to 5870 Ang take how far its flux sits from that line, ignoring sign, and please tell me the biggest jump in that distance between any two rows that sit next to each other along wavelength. 2.0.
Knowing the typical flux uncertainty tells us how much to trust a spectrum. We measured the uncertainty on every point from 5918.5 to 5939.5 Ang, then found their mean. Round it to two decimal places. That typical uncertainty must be 2.56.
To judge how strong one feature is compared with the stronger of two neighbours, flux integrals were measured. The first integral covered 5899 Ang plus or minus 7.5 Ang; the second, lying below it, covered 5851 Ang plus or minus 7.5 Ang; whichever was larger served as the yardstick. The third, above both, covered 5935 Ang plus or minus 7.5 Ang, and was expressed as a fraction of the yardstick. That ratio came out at 1.007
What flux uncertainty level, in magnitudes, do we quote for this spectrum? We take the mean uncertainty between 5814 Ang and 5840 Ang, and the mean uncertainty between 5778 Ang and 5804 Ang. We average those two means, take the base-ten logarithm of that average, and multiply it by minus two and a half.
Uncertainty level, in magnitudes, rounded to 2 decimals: -1.38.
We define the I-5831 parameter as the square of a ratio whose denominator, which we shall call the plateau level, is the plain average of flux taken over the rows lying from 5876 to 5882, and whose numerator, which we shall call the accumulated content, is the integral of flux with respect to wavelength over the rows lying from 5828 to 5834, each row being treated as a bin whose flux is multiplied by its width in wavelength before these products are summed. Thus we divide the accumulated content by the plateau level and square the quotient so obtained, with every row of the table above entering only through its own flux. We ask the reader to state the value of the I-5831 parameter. 47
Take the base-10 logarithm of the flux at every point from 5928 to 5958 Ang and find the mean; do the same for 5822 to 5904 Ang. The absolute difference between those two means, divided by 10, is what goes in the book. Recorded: 0.0005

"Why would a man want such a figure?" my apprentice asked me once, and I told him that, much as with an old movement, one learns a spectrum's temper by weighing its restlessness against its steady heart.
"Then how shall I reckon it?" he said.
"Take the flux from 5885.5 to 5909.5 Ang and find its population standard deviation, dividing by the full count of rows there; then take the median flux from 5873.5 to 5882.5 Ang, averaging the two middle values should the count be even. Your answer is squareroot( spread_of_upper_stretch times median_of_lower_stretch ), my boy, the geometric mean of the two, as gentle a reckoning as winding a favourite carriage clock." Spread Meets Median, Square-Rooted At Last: 17.7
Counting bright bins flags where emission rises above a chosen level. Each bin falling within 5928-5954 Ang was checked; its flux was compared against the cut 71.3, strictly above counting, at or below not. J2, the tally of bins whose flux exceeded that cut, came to 3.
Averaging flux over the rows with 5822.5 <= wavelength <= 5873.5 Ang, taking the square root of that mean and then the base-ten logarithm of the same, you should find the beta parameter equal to 0.934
